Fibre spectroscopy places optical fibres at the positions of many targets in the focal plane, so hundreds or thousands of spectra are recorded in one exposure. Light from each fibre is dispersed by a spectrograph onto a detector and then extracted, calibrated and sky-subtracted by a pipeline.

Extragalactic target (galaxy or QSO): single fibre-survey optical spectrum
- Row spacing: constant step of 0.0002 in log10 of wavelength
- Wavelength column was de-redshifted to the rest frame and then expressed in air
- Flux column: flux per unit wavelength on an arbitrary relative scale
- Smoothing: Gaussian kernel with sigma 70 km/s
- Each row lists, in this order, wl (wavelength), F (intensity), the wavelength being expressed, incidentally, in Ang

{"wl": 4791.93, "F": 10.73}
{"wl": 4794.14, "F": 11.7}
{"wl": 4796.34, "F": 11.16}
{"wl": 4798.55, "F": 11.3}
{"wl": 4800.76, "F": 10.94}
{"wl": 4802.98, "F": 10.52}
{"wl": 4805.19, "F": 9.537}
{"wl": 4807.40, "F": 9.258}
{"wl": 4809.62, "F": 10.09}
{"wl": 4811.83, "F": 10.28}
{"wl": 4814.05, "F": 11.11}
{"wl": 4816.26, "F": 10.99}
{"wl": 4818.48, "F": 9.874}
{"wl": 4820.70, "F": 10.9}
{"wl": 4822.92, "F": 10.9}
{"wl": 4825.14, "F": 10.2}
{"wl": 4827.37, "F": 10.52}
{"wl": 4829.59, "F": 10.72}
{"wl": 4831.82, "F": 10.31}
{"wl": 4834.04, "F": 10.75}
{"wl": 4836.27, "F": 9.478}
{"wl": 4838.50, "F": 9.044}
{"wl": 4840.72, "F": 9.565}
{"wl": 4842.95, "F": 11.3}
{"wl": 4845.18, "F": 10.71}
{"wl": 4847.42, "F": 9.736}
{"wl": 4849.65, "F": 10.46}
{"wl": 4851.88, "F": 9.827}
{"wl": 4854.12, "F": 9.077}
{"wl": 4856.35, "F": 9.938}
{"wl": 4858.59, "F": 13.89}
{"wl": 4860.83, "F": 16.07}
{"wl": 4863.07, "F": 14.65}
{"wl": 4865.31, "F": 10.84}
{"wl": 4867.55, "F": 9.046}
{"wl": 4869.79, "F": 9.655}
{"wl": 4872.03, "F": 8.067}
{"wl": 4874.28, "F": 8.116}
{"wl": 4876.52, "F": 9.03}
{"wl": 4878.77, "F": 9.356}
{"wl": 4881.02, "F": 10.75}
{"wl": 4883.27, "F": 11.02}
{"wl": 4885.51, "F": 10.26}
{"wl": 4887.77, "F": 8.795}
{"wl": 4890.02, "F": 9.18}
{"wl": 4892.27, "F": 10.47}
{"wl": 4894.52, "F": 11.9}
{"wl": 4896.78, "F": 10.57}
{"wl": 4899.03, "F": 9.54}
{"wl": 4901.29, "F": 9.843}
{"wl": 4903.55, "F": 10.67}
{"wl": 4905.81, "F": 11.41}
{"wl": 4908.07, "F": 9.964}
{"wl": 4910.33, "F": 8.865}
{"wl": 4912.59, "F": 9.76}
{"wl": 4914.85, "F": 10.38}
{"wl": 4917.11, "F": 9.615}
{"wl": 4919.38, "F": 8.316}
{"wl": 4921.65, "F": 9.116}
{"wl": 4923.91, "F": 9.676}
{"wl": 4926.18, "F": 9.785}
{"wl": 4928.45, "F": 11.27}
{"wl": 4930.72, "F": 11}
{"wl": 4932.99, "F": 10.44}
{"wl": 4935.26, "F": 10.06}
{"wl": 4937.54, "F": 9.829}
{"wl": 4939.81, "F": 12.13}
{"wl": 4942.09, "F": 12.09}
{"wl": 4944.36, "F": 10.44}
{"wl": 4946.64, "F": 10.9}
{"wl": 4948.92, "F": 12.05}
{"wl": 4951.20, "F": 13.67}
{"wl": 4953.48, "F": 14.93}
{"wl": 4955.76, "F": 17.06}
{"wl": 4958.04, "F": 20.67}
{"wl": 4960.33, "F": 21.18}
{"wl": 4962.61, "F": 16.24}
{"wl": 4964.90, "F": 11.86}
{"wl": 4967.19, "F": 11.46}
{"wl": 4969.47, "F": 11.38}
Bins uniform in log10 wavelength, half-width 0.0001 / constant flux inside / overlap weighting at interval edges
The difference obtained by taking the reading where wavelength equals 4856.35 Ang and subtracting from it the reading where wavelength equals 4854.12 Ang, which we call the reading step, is 0.9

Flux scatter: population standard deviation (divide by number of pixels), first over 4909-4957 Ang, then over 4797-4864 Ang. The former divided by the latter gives 1.3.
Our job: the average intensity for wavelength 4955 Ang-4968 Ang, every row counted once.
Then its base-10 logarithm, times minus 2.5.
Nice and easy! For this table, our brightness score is -3.04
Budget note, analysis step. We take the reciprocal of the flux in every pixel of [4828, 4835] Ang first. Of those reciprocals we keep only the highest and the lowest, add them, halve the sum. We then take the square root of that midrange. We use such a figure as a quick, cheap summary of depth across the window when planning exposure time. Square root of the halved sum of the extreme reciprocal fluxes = 0.308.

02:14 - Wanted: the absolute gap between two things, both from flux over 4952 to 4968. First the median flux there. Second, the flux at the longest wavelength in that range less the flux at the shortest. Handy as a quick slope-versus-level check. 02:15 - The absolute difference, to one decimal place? 19.7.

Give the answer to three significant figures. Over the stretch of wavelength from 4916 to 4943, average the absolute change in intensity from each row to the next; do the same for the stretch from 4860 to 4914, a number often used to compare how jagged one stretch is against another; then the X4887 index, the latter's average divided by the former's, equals 1.50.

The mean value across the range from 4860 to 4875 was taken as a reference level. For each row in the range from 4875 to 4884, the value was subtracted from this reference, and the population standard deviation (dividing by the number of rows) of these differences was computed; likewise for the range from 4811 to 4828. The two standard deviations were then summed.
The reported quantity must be 1.3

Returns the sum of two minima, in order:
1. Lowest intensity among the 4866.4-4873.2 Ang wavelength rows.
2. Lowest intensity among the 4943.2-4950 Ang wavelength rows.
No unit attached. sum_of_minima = 18.5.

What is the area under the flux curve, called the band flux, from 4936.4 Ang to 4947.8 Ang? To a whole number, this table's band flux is 126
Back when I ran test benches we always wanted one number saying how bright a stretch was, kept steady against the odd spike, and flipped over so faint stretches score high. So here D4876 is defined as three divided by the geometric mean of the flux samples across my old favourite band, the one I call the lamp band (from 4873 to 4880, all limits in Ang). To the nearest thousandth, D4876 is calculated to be 0.340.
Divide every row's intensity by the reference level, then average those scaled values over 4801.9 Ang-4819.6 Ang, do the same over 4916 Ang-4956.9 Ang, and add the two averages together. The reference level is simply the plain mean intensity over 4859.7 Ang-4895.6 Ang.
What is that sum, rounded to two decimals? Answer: 2.05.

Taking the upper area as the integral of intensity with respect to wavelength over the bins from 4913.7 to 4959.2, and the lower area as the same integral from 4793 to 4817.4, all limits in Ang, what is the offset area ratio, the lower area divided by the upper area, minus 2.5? -2.0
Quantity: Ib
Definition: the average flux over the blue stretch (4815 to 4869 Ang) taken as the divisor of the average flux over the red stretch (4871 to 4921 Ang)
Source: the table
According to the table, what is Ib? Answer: 0.91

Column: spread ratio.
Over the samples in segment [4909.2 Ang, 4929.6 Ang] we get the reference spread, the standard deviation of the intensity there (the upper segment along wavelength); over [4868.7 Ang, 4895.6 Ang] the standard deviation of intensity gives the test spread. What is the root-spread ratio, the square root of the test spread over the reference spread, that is 1.18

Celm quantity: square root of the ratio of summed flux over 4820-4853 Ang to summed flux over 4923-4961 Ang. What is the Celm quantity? 0.84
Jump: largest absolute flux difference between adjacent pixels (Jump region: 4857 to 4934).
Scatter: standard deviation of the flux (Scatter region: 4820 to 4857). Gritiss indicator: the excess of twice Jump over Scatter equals 7.0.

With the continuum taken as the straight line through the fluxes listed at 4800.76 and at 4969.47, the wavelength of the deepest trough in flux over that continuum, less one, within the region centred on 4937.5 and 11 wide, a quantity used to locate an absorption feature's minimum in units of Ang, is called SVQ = 4937.54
